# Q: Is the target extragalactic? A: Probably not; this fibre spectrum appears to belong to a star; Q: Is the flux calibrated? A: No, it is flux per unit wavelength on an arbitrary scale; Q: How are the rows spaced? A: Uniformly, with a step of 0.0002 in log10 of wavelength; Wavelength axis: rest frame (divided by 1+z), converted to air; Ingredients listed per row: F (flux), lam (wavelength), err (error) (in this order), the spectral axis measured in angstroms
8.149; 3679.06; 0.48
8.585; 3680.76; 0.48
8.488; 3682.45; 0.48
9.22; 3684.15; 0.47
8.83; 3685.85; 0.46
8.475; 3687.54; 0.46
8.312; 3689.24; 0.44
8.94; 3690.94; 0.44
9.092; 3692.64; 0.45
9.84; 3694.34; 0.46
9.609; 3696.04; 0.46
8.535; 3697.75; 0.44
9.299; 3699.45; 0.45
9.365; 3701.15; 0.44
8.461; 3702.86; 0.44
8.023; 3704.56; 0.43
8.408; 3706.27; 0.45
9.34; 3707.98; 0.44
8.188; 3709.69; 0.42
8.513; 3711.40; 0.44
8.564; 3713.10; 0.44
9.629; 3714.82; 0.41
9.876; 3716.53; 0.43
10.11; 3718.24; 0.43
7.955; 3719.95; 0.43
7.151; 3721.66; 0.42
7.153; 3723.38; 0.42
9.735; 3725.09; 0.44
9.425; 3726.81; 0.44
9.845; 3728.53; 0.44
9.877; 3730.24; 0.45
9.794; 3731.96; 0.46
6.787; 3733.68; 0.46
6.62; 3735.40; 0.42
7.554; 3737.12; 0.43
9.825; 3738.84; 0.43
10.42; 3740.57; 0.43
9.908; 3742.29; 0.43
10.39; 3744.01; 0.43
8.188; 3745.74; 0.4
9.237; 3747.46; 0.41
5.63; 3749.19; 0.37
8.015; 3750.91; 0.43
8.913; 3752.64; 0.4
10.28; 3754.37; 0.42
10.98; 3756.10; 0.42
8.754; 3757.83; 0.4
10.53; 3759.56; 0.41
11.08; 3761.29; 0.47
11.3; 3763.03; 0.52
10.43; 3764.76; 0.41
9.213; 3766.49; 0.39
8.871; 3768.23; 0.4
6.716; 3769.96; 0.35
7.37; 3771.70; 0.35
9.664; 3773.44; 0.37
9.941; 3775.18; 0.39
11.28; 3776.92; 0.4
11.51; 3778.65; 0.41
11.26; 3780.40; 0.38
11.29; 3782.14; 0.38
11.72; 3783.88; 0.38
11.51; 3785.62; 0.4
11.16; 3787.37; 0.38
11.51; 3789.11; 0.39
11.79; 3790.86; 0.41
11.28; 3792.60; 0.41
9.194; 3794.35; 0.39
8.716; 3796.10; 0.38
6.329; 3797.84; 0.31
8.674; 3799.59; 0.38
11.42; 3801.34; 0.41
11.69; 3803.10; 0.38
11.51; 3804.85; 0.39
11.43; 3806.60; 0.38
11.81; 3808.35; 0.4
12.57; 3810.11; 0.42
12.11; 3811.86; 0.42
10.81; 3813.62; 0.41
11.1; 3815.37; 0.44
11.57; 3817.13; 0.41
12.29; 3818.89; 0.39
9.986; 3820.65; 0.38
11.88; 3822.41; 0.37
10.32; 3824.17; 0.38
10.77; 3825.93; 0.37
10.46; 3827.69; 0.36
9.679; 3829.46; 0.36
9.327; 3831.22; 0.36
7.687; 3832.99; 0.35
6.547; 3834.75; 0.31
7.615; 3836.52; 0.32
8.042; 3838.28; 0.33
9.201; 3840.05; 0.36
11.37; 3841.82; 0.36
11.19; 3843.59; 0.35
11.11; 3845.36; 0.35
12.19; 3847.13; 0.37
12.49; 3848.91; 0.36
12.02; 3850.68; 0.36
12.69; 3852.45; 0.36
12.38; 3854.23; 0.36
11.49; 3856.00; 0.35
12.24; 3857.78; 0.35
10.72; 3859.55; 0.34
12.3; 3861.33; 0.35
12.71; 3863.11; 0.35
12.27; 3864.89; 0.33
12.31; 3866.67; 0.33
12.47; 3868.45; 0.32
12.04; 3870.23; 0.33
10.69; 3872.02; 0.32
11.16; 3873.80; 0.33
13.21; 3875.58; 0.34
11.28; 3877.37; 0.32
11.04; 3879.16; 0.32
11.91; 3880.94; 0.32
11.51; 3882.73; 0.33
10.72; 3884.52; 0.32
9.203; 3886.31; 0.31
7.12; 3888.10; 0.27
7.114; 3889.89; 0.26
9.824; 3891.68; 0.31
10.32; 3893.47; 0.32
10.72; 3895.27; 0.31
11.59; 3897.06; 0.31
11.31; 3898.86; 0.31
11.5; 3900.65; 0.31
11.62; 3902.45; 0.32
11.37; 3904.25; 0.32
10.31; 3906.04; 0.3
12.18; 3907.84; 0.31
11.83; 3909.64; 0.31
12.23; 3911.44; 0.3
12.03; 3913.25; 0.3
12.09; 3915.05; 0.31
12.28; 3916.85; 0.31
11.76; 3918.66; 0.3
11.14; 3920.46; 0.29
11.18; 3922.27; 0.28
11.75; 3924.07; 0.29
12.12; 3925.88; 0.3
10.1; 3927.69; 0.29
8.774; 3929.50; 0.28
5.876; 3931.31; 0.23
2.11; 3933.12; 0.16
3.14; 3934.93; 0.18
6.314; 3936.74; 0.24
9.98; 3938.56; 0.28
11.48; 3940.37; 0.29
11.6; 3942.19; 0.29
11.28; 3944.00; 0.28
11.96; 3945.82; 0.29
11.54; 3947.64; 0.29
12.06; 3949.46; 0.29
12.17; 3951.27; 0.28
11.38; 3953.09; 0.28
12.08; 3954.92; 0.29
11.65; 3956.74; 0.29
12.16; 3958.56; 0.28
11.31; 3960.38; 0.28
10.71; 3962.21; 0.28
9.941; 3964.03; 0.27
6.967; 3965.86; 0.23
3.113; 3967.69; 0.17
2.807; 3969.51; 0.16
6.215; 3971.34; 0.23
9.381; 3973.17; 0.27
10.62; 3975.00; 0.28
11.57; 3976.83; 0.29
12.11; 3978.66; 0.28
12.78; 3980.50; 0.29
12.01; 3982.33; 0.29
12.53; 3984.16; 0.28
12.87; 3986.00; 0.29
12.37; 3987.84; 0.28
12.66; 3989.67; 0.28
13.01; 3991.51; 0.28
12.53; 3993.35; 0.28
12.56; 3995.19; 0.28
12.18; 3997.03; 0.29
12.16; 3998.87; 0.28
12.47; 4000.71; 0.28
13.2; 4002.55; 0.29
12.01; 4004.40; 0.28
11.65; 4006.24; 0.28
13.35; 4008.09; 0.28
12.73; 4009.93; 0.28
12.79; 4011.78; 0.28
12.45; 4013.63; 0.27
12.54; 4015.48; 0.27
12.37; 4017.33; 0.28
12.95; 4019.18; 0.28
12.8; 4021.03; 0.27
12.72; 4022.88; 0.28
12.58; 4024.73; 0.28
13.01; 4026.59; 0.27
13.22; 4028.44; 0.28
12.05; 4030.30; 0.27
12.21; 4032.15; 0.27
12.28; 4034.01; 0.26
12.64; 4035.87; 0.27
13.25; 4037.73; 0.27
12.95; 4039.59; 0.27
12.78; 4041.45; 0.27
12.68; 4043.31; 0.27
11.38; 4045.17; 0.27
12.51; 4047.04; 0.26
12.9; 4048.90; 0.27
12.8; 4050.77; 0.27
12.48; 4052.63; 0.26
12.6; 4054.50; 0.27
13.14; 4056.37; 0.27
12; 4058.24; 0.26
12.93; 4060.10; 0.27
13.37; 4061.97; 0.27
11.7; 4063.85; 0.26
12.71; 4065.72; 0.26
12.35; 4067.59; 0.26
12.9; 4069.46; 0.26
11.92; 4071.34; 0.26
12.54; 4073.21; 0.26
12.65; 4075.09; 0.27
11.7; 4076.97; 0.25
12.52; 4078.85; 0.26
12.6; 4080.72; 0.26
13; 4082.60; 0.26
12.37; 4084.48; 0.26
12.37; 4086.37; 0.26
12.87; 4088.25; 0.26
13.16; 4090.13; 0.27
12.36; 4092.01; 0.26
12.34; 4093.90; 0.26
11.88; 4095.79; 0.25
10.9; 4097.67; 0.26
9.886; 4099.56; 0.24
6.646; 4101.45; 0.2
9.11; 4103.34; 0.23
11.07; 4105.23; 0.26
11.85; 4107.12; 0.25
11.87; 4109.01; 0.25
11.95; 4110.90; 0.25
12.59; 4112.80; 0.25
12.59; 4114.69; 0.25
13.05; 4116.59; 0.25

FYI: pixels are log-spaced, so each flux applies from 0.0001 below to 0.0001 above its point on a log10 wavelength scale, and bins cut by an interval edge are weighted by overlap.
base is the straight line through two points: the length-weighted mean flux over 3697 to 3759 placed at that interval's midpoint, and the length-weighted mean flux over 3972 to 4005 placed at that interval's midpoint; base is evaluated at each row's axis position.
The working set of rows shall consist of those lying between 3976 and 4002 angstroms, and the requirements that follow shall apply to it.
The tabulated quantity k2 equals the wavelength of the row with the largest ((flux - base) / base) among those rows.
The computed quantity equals 3991.51 angstroms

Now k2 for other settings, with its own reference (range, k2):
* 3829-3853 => 3852.45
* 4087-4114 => 4090.13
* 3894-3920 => 3911.44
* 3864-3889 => 3875.58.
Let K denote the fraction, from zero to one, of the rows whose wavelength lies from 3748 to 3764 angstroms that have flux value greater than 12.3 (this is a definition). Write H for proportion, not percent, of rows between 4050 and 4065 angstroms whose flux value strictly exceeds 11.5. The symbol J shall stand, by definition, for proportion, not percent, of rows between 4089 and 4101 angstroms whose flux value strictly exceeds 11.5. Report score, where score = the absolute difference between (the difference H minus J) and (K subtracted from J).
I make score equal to 0.33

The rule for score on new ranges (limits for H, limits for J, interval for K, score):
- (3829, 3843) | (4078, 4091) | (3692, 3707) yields 2.00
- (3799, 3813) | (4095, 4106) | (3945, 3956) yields 0.29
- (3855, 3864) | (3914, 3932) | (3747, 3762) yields 0.40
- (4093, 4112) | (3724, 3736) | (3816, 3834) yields 0.50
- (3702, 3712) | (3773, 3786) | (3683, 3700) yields 0.75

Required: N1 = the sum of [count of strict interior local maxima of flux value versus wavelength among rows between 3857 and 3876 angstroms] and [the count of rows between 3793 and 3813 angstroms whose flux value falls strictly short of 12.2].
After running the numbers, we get 12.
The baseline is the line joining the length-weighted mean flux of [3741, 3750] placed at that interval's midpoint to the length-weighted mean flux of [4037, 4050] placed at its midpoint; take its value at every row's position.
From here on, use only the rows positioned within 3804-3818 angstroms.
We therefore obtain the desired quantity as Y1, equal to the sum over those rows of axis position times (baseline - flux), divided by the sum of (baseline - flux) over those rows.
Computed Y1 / 3810.6 angstroms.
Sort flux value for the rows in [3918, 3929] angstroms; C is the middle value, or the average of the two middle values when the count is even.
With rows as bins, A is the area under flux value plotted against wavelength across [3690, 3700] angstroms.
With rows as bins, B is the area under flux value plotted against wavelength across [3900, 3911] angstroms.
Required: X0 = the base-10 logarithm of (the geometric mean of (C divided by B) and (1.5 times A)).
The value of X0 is 0.55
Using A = 92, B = 127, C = 11.5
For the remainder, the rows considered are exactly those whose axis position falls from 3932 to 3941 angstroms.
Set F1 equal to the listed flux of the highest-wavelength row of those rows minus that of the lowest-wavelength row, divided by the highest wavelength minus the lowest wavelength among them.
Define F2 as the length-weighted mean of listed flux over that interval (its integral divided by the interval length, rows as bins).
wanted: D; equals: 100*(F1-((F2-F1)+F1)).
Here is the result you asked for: -515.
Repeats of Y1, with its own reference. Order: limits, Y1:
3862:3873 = 3866.6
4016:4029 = 4023.9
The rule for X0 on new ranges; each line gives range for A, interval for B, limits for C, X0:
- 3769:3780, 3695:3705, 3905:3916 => 0.66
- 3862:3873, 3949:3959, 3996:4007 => 0.65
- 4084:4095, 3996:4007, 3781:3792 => 0.62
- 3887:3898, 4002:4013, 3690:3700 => 0.51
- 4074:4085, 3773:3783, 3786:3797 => 0.66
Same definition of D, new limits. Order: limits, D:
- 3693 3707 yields -907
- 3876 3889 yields -1088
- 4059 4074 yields -1258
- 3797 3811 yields -1018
